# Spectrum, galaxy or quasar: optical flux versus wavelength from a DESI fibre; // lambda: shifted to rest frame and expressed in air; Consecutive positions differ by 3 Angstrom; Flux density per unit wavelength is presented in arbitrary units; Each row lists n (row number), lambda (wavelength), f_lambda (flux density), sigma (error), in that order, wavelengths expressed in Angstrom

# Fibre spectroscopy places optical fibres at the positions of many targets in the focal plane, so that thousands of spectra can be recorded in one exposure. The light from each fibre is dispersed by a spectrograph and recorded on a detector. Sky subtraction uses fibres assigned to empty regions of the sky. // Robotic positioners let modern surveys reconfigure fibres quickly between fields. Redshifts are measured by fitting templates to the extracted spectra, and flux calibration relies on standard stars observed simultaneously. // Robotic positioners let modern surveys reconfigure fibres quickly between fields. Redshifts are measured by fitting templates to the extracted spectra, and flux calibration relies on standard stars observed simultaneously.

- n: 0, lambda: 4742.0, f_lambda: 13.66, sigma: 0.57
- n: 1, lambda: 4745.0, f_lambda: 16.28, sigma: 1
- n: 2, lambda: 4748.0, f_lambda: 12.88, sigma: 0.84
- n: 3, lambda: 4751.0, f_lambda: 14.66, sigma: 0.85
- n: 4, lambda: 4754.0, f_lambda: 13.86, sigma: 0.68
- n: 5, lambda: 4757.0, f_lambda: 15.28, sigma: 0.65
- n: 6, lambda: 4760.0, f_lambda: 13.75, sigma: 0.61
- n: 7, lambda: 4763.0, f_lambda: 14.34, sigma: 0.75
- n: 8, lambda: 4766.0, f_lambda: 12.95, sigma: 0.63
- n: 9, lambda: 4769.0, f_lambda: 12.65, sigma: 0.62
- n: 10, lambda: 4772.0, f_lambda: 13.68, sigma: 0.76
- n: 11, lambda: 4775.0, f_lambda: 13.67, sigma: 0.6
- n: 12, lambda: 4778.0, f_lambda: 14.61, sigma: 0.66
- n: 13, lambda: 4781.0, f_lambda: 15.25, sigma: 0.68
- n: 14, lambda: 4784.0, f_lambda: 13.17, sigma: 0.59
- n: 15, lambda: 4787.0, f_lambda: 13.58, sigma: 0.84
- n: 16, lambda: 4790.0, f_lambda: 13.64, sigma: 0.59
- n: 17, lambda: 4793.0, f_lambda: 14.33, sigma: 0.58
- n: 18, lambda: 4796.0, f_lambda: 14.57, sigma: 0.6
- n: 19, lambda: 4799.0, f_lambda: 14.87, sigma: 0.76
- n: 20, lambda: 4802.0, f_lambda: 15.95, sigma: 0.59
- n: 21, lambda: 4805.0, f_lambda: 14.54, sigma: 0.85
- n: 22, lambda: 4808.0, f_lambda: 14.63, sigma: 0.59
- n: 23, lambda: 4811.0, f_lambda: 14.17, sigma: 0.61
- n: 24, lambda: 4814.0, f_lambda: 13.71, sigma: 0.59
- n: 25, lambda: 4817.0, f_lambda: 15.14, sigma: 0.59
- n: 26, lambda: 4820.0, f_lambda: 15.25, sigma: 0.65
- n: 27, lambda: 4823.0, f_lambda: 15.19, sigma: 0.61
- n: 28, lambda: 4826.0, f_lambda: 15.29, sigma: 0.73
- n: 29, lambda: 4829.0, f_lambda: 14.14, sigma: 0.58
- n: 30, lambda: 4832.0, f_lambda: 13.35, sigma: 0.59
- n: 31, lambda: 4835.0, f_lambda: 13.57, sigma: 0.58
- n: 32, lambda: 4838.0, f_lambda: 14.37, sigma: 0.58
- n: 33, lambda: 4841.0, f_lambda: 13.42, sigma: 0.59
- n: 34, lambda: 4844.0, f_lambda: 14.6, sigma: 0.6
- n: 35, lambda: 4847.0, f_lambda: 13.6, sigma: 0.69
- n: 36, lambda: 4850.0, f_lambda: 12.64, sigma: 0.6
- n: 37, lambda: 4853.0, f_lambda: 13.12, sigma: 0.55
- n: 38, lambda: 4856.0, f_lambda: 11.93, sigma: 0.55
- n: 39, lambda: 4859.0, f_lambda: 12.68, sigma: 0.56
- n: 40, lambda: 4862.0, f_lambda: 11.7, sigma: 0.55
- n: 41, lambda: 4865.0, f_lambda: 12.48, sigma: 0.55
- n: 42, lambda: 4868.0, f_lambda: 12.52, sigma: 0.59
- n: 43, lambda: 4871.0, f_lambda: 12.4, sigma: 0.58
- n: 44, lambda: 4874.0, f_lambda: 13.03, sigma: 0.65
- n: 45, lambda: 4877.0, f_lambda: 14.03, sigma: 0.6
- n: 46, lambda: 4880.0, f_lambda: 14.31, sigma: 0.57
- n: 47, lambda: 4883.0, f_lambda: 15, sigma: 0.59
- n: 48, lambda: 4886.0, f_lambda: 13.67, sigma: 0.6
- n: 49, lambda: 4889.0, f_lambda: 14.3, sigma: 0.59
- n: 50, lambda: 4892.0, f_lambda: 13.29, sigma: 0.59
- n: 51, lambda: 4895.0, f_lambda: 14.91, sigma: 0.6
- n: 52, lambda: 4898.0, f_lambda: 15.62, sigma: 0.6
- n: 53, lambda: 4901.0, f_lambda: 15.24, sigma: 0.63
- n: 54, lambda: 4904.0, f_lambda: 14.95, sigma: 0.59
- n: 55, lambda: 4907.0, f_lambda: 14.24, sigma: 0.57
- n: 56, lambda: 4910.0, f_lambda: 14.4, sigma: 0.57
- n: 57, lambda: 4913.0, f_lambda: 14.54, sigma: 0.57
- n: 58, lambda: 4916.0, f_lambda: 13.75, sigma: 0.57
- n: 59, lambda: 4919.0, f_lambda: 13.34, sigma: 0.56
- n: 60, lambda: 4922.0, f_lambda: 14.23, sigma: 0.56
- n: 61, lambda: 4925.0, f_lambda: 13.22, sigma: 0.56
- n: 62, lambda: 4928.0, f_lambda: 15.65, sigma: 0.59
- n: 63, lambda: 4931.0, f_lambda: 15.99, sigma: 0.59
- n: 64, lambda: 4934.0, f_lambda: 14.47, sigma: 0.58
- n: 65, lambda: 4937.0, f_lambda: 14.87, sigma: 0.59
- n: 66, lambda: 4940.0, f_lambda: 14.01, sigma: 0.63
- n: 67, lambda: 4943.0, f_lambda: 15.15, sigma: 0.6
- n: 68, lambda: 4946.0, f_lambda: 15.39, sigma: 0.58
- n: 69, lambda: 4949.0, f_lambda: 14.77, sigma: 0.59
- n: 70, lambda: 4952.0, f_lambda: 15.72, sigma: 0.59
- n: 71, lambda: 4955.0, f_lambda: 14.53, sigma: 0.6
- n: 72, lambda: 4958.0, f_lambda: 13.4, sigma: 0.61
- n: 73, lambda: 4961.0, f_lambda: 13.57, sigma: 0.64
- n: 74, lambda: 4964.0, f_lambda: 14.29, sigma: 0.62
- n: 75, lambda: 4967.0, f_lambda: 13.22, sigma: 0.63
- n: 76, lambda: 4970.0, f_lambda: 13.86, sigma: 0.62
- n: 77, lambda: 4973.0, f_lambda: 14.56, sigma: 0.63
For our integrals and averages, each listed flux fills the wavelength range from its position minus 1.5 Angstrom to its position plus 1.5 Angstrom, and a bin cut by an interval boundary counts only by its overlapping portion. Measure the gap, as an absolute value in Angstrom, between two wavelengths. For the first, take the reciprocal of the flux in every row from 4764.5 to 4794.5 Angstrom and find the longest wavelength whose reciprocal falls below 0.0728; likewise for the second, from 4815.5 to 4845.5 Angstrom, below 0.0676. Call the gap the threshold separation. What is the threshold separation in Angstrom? 33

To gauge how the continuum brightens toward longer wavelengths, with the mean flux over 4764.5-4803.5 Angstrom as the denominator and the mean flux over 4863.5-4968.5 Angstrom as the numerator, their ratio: 1.01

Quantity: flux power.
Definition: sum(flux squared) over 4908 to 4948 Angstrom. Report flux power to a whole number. 2757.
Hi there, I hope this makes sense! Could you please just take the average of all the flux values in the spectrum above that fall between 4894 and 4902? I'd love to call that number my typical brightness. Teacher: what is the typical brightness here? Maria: 15.3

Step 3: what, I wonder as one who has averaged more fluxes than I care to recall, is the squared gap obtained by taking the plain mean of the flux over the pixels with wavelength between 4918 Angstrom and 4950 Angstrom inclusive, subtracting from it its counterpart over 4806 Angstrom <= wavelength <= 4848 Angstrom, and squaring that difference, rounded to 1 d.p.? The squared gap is 0.1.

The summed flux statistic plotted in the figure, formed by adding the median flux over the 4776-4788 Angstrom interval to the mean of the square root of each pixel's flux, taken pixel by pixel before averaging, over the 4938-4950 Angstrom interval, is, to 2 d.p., 17.95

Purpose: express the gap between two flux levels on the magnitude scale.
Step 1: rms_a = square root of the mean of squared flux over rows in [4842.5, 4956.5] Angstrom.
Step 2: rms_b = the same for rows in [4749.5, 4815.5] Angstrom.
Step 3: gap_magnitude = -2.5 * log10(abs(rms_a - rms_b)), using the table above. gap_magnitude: 2.6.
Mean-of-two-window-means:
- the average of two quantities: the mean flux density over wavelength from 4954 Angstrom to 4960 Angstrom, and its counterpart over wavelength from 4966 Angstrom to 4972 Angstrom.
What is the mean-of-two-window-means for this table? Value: 13.8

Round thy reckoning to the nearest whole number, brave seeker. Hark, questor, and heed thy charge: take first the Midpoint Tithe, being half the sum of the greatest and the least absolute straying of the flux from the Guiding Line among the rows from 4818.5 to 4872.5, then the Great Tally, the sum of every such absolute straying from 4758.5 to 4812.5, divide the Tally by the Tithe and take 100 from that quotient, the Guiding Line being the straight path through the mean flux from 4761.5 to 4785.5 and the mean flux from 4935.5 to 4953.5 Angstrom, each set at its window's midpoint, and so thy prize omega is -92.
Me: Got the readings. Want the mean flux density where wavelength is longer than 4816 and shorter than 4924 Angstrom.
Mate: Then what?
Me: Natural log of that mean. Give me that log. 2.63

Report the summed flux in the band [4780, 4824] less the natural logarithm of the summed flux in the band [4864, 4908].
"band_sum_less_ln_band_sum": 213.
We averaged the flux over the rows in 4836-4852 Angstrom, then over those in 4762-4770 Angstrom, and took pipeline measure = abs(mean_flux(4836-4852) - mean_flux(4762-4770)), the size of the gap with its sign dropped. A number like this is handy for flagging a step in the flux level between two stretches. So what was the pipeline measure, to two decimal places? 0.41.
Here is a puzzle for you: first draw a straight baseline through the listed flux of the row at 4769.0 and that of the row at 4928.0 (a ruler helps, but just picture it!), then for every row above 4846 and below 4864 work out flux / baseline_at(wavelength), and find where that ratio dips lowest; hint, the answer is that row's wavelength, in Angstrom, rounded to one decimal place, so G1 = 4862.0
